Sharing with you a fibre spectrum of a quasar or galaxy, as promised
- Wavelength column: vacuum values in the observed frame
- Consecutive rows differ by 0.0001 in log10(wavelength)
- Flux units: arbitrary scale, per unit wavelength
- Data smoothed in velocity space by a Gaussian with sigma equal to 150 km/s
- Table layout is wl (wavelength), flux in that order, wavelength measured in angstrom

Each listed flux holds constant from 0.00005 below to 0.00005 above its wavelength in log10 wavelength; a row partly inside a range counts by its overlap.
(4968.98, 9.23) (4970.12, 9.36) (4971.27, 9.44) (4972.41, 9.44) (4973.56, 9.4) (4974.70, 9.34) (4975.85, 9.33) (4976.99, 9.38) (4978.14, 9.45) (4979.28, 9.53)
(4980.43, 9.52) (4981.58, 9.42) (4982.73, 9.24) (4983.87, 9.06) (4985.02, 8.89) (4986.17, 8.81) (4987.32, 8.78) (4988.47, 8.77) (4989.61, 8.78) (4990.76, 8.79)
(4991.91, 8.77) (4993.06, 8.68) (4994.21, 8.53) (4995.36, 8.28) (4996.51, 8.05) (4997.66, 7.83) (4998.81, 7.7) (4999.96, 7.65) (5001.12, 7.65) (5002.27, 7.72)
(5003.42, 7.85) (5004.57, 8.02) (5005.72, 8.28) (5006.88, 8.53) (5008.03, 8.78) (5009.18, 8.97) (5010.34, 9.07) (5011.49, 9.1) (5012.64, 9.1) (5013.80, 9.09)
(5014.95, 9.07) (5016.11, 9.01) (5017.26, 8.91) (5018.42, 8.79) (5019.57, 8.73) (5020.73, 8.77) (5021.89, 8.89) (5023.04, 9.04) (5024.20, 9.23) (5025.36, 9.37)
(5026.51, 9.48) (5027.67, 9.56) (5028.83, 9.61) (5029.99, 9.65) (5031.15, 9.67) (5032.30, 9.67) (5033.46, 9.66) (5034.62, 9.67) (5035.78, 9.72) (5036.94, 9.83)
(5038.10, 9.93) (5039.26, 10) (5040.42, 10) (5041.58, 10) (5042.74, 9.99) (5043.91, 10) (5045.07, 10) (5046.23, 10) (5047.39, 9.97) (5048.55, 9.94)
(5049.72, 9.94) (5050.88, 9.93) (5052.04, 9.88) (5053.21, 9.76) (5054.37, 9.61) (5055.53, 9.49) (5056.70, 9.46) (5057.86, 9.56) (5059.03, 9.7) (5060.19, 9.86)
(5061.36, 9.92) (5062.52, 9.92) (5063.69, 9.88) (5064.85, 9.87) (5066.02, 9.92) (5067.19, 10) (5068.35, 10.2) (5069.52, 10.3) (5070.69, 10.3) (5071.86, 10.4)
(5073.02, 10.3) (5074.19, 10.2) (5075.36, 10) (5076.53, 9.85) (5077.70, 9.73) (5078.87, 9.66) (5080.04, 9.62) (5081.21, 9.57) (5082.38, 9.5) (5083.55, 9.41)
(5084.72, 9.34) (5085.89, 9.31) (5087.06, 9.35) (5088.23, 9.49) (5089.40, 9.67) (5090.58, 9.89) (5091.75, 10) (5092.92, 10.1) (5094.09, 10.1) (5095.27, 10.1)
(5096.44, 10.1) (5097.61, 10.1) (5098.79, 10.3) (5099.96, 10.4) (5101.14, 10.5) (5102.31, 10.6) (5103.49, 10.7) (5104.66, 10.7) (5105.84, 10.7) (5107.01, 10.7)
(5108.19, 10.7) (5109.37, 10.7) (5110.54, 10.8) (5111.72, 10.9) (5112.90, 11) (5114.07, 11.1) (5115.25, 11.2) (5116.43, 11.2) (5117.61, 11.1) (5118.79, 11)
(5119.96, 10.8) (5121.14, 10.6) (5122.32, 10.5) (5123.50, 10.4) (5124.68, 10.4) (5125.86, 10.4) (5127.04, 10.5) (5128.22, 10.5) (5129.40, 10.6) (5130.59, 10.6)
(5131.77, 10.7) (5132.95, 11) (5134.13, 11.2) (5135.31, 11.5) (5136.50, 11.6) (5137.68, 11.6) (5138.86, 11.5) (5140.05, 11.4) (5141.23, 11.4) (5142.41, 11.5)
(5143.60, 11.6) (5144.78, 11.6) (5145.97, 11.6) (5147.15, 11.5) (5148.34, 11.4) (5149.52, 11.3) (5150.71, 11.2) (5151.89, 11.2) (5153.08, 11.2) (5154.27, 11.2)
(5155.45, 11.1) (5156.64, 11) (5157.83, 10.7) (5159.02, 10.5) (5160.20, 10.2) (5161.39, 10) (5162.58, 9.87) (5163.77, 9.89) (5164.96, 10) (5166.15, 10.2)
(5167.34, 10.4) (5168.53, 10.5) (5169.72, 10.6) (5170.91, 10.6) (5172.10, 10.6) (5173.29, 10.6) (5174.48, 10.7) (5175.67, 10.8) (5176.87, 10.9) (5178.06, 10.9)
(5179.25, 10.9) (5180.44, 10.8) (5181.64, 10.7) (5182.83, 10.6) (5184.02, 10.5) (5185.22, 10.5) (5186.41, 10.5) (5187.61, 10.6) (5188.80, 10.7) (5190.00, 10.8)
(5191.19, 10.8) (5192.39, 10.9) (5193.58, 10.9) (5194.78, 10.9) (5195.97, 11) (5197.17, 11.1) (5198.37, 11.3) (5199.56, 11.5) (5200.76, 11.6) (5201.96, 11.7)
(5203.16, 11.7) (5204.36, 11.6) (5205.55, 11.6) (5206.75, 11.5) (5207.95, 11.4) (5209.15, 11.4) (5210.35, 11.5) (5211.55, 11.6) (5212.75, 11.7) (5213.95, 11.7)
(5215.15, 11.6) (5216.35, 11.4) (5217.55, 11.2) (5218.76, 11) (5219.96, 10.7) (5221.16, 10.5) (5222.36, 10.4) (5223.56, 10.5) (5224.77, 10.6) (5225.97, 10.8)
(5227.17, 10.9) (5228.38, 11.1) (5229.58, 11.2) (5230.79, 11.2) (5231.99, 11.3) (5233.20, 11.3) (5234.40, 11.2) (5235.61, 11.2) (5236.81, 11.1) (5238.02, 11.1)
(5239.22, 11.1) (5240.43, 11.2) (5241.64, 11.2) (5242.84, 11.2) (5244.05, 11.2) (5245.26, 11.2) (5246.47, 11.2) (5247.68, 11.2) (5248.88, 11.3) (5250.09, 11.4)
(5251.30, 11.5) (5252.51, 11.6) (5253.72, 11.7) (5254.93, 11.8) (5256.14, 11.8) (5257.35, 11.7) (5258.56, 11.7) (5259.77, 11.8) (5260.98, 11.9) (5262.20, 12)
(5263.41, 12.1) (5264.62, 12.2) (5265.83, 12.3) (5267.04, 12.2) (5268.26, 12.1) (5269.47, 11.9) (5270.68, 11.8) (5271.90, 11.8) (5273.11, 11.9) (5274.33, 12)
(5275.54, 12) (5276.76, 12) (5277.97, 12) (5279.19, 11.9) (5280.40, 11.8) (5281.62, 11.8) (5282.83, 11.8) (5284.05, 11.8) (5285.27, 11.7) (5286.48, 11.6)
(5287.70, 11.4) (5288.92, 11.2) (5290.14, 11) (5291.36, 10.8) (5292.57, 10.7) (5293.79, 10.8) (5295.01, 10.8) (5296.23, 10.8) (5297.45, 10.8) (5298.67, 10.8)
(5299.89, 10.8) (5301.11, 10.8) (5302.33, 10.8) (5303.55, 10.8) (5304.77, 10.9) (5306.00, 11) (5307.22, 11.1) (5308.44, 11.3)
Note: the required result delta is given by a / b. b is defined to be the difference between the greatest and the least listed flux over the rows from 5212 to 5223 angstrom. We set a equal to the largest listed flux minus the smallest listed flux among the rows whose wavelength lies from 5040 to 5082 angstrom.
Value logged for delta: 0.7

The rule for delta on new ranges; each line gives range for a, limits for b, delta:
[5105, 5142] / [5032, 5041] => 3.5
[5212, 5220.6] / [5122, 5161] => 0.7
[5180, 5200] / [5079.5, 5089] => 3.2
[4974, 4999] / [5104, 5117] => 3.7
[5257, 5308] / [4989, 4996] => 3.1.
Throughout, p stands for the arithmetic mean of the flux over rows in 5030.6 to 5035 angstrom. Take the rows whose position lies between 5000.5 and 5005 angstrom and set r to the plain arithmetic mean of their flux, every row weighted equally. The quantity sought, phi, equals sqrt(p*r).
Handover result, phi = 8.7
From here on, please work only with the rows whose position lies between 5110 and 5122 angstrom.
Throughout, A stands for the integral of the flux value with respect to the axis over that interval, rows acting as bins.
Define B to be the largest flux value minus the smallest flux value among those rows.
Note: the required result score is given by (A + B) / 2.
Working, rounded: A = 132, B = 0.6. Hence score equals 66.1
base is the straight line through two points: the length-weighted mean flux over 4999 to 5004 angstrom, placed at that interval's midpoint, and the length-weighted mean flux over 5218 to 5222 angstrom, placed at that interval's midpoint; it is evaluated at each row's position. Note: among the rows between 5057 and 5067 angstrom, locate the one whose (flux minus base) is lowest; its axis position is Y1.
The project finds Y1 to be 5057.86 angstrom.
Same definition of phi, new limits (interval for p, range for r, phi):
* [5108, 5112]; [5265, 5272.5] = 11.4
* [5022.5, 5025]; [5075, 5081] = 9.4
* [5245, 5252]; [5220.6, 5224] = 10.9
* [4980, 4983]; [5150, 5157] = 10.2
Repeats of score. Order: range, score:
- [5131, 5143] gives 68.5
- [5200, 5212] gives 69.5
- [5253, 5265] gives 71.4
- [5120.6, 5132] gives 60.0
